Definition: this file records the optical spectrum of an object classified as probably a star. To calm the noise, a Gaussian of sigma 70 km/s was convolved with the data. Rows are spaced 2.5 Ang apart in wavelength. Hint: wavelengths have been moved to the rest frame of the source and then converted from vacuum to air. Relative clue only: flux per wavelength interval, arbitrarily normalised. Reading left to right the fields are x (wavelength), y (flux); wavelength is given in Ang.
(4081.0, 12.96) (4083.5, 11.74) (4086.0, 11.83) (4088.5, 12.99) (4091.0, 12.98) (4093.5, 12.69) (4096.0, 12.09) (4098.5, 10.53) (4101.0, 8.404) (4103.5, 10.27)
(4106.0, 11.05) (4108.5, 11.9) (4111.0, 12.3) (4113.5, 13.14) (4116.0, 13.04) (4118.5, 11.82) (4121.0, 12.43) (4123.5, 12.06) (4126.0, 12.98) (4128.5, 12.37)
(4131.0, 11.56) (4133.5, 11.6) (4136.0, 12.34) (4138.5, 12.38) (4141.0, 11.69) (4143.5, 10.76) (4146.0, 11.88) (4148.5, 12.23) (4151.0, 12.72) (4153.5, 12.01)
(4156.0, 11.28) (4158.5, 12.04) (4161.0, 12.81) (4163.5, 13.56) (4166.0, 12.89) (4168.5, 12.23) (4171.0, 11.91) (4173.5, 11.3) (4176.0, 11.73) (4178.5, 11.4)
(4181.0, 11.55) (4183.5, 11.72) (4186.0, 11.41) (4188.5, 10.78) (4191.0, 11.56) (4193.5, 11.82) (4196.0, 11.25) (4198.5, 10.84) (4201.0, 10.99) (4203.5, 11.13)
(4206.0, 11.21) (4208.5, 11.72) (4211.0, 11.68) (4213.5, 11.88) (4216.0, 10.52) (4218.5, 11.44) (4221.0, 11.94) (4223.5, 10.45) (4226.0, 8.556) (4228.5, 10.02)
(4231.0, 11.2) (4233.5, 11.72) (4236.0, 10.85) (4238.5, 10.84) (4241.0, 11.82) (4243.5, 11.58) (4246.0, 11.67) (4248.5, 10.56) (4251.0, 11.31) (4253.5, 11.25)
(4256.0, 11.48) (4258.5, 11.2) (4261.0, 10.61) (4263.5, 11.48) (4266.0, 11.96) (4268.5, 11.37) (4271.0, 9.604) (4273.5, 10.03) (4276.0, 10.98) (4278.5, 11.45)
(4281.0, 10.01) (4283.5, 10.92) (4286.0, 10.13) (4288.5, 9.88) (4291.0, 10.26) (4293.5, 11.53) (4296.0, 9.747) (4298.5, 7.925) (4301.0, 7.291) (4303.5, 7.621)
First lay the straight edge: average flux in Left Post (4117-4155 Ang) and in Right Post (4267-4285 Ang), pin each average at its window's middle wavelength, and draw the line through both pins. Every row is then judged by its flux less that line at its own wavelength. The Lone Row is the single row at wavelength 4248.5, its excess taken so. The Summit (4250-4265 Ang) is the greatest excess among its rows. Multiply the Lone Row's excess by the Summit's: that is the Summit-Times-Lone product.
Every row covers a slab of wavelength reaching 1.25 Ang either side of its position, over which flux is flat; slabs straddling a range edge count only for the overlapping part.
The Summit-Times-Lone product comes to -0.25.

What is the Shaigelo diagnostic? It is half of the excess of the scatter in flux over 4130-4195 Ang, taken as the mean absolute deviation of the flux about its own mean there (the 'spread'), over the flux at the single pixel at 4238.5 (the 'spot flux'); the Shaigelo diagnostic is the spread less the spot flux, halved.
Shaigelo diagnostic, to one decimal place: -5.2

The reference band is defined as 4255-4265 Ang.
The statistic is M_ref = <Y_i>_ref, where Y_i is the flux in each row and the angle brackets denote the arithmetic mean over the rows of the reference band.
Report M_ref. 11.2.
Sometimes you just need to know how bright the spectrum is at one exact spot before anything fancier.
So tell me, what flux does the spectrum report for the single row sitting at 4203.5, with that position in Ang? 11.13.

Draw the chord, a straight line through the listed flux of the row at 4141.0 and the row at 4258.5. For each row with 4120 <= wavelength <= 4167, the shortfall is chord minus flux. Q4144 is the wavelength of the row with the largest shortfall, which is 4143.5 Ang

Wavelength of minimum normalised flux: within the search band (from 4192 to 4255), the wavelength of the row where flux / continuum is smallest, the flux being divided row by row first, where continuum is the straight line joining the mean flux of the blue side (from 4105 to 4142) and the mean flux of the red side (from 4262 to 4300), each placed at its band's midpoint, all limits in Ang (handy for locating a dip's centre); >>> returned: 4226.0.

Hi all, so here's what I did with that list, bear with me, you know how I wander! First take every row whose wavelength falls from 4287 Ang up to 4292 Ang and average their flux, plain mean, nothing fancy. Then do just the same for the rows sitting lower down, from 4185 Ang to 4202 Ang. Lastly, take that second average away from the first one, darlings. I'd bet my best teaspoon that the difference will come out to -1.17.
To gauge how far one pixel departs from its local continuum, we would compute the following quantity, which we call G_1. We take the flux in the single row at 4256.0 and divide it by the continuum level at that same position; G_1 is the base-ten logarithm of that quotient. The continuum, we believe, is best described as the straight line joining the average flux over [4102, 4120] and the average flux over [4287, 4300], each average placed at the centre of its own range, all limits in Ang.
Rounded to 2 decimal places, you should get 0.05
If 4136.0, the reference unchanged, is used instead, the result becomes 0.03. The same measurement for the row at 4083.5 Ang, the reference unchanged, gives -0.02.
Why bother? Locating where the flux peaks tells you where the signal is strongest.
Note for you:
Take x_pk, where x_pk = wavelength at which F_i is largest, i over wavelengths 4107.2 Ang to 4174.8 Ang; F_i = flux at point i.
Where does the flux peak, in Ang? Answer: 4163.5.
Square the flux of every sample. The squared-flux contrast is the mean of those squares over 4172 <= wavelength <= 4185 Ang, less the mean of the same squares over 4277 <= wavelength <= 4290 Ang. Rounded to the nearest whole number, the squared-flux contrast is 23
